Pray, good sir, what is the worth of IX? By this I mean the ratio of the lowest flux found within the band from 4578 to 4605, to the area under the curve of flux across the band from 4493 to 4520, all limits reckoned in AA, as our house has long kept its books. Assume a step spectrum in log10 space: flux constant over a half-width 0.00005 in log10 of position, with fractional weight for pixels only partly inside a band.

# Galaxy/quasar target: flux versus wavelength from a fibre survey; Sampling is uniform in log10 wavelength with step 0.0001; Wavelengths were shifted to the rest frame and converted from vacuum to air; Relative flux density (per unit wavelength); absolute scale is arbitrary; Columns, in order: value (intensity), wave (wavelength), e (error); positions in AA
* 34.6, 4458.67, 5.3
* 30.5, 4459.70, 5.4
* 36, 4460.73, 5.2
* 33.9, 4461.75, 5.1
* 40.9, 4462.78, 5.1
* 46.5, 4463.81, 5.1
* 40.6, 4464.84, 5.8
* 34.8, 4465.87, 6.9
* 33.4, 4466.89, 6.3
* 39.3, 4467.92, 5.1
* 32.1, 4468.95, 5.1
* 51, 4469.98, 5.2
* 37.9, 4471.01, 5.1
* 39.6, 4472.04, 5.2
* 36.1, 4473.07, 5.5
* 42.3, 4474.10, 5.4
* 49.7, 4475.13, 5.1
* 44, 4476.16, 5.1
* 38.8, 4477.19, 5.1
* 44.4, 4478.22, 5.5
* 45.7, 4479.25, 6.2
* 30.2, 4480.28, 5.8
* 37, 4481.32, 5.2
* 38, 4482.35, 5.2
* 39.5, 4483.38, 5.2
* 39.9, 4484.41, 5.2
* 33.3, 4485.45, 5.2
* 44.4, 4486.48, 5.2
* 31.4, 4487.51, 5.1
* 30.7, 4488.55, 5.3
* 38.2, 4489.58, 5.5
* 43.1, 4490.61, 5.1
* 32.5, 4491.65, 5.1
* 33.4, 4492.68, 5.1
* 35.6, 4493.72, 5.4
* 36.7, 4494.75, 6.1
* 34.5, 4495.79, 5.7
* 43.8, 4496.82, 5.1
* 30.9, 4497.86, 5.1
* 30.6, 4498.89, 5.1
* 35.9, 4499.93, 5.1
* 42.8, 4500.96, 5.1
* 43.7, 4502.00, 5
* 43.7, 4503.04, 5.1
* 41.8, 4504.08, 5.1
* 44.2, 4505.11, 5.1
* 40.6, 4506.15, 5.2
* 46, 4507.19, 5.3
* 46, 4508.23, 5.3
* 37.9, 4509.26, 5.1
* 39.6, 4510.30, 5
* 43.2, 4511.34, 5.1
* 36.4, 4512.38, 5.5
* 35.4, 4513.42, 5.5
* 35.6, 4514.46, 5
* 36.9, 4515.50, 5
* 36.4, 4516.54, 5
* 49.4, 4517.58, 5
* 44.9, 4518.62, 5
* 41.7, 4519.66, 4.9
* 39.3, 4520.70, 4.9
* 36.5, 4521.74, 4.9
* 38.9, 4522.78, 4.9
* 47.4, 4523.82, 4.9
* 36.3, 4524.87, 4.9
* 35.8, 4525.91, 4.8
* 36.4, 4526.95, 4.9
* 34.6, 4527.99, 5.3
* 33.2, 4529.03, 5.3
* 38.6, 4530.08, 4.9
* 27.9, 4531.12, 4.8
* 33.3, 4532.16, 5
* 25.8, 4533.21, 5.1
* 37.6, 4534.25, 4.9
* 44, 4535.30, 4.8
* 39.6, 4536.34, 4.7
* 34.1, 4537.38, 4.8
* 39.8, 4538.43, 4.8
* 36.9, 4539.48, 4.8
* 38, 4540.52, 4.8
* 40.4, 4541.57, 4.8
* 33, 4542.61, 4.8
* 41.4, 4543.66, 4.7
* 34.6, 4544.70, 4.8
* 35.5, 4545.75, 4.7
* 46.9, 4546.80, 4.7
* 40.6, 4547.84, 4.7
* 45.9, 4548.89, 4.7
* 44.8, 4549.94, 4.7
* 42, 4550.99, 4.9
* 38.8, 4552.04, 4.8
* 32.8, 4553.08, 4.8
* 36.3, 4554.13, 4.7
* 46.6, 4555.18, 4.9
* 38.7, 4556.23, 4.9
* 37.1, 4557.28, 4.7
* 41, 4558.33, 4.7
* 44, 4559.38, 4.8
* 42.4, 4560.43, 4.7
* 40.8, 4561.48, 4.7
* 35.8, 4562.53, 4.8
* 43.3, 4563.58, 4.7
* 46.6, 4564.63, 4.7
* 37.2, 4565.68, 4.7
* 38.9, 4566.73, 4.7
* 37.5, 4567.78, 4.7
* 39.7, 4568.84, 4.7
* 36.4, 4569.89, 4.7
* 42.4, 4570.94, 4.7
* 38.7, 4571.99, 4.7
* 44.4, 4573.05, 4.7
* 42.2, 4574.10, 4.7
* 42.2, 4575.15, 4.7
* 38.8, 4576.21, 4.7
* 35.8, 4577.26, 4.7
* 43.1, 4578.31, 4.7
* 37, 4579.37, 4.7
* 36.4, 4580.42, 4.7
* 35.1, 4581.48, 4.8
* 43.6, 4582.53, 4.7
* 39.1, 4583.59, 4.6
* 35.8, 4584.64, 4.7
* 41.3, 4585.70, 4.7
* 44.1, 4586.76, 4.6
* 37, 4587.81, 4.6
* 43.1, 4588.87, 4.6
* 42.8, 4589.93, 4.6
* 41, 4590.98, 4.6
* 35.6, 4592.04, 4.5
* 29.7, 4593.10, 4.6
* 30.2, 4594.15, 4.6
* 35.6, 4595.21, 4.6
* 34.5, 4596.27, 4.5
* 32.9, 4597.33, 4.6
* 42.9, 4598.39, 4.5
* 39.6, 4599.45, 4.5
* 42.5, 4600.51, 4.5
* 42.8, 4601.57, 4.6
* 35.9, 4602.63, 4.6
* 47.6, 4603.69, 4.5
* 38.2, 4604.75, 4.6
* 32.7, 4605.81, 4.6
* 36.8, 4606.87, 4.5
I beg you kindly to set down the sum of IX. 0.028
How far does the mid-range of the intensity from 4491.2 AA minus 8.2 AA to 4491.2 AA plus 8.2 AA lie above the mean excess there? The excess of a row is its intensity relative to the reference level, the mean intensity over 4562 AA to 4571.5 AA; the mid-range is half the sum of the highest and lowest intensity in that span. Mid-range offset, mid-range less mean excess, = 41.1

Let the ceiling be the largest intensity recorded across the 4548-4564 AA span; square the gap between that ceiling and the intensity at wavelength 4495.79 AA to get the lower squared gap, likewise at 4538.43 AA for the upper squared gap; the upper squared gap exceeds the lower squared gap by -100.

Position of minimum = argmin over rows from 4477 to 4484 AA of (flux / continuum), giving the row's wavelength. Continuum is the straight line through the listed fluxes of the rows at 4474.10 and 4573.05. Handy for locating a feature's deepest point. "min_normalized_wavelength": 4480.28 AA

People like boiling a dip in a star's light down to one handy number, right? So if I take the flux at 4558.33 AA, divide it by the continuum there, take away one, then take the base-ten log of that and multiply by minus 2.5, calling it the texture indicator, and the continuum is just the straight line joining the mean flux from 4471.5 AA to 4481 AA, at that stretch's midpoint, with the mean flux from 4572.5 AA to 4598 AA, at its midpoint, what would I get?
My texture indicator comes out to 3.3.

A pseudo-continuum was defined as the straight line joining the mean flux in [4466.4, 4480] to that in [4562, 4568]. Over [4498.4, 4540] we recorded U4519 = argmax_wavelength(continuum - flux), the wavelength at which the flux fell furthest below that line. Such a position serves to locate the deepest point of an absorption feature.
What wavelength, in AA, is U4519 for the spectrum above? 4533.21 AA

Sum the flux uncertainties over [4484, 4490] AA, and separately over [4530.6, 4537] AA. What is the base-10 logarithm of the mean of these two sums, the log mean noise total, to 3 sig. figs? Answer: 1.48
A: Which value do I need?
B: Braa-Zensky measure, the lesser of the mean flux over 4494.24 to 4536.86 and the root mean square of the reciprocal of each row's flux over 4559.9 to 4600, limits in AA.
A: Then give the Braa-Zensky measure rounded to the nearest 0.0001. 0.0260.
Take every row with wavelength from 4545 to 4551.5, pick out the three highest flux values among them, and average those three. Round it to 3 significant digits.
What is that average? 45.9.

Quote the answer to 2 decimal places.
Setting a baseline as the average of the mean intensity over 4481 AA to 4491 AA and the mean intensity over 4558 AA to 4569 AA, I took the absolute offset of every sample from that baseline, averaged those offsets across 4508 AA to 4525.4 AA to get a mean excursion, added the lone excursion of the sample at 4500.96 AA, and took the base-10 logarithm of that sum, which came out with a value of 0.86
